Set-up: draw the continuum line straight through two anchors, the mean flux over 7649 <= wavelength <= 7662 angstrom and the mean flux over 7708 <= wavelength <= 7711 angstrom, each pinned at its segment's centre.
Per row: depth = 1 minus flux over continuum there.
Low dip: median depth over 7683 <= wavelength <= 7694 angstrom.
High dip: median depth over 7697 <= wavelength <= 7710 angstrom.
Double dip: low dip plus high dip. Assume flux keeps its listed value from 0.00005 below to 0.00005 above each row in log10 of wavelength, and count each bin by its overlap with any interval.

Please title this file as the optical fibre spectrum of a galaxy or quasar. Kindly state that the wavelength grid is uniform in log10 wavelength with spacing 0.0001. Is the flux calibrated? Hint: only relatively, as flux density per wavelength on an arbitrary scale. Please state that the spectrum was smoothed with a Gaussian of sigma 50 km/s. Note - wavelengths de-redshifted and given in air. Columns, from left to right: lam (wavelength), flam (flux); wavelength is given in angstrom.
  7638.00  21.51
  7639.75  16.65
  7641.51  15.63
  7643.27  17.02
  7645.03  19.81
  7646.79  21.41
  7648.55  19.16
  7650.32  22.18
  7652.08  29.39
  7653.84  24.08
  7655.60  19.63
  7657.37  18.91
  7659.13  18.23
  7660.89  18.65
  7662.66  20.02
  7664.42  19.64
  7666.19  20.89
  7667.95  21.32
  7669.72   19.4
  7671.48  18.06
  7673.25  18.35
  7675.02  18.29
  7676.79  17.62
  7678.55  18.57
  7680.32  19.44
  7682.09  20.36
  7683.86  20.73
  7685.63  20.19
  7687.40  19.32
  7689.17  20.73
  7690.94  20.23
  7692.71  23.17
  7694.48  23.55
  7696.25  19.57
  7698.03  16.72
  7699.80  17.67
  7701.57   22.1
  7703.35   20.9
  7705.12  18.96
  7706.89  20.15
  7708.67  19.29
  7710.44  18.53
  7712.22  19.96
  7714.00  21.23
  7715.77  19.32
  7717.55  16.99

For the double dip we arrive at -0.04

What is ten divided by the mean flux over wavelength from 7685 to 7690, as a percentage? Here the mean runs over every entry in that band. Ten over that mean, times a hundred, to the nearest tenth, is 49.8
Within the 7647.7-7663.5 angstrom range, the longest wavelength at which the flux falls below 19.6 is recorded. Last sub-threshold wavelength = 7660.89 angstrom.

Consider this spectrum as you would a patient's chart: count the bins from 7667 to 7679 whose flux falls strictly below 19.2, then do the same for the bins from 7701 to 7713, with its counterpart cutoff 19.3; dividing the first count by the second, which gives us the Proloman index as 1.7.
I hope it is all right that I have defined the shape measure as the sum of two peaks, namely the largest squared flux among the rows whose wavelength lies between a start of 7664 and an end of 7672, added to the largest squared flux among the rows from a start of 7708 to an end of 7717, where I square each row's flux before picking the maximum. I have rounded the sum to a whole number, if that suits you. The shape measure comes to 905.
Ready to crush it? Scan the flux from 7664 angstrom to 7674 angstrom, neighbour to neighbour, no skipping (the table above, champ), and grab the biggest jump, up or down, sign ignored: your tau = 1.9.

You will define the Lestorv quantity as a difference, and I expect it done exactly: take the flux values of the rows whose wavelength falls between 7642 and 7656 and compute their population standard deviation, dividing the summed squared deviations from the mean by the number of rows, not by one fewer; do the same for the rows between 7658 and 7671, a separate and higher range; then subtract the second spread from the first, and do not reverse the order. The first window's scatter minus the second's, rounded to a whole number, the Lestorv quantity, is 3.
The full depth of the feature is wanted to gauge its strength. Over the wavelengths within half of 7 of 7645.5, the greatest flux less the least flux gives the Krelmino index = 4.4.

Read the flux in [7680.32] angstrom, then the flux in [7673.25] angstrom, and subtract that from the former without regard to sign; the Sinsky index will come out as 1.1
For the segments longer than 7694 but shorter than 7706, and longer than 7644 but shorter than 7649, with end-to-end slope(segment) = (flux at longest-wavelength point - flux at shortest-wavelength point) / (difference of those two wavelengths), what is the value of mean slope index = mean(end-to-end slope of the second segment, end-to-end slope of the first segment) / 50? -0.006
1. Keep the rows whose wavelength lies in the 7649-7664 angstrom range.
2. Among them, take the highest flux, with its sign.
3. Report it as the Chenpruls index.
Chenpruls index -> 29.39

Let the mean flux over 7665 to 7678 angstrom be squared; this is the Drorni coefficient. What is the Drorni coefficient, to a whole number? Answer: 366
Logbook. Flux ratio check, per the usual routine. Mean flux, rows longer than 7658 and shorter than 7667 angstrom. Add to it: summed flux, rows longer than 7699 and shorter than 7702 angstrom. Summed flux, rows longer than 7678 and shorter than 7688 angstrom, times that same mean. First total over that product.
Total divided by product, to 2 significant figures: 0.026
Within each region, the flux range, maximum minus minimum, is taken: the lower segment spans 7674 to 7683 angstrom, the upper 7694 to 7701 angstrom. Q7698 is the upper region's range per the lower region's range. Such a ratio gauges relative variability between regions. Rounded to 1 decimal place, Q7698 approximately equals 2.5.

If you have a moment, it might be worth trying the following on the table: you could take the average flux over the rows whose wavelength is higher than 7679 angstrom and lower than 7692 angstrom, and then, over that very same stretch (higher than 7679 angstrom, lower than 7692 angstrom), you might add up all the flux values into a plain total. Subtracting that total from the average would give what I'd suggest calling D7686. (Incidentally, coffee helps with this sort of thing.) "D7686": -121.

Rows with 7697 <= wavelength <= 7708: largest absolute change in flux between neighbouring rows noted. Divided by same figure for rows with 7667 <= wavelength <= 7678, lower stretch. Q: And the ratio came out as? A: 2.3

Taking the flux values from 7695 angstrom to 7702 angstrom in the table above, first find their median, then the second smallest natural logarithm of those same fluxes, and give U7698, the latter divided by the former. 0.154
